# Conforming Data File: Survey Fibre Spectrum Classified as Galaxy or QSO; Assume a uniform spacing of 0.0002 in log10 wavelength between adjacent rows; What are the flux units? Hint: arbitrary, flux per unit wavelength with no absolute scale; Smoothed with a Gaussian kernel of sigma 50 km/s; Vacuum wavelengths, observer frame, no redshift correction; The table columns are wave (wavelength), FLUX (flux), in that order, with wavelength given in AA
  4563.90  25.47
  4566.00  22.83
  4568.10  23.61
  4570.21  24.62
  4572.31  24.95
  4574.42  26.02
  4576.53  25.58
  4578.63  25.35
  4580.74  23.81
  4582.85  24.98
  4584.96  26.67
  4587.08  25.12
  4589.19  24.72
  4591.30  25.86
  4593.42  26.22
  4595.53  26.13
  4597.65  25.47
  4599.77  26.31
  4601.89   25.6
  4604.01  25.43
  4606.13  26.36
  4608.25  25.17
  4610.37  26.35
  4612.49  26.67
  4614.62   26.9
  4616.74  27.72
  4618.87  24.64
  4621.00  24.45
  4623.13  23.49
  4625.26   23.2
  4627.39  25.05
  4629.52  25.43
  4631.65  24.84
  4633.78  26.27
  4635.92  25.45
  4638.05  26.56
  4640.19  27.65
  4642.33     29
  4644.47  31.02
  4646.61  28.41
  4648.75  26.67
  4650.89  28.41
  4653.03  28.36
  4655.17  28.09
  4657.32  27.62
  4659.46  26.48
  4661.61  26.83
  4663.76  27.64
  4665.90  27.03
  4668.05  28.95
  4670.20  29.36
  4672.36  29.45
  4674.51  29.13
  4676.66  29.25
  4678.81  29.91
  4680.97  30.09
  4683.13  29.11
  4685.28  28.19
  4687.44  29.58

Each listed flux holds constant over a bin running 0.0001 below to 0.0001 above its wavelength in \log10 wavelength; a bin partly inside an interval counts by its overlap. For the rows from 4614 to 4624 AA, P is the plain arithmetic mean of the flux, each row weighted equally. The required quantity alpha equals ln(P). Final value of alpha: 3.24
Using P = 25.4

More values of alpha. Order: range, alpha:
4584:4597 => 3.25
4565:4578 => 3.20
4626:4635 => 3.23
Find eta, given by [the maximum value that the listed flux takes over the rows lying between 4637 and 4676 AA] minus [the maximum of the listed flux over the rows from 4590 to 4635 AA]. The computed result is 3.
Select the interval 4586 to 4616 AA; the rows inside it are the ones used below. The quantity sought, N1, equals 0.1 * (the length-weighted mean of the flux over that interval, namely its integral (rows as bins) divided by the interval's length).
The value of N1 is 2.59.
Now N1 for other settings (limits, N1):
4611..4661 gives 2.66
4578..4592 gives 2.52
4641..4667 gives 2.80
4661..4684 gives 2.88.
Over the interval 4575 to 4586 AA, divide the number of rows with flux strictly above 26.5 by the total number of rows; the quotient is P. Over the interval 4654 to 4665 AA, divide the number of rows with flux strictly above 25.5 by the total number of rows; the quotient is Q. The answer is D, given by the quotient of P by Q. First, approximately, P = 0.2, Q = 1.0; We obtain 0.2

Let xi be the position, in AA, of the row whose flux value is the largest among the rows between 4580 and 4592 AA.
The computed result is 4584.96 AA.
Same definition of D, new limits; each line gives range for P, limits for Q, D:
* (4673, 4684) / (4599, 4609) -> 1.7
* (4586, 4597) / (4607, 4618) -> 0.0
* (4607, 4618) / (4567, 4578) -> 1.5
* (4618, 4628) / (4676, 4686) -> 0.0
